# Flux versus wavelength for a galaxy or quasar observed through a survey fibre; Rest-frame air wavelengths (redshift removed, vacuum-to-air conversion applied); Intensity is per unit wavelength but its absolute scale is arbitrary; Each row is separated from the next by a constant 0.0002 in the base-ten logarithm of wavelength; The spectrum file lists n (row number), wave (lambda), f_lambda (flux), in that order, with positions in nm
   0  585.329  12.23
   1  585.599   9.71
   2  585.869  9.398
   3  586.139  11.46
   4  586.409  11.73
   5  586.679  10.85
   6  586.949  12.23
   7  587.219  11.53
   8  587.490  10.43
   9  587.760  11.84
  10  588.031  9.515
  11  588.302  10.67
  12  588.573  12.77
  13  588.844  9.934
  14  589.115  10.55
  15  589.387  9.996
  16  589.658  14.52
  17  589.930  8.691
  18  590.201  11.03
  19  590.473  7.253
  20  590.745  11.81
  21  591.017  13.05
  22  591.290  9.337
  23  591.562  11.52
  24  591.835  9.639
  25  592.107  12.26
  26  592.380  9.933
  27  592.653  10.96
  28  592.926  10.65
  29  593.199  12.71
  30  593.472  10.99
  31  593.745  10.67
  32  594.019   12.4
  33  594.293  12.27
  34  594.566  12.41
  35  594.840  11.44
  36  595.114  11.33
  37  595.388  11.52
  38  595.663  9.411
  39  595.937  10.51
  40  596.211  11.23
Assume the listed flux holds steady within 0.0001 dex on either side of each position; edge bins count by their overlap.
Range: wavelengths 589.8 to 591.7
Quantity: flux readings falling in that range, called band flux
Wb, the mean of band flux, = 10.4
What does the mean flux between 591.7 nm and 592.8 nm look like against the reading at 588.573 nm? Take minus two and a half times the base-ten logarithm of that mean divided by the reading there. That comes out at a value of 0.19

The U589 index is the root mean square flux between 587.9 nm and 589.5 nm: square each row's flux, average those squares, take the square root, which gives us 10.6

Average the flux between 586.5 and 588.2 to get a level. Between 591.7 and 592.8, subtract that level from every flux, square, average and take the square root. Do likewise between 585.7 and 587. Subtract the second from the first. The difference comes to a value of 0.1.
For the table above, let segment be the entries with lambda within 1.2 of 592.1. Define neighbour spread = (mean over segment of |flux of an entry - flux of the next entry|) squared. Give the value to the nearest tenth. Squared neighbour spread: 4.1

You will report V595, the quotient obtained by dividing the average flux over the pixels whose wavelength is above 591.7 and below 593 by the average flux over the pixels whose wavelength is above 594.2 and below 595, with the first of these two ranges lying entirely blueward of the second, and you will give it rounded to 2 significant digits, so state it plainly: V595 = 0.89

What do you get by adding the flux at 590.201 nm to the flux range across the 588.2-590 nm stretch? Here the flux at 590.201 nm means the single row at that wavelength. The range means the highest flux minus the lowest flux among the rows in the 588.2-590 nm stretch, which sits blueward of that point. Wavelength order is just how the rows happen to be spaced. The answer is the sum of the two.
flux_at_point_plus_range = 16.9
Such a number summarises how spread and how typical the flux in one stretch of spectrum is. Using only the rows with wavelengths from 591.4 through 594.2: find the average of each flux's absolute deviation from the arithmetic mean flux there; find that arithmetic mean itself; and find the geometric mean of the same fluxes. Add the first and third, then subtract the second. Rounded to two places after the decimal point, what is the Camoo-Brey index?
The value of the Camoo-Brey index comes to 0.80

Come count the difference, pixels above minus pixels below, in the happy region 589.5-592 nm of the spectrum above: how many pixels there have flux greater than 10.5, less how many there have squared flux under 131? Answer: 0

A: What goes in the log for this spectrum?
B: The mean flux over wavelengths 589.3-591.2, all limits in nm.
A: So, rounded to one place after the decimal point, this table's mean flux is 10.9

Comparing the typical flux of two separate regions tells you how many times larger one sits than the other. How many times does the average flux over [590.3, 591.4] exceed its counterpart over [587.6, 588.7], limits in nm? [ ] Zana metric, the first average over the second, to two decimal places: 0.93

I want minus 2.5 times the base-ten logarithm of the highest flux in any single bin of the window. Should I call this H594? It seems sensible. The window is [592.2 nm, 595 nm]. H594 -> -2.76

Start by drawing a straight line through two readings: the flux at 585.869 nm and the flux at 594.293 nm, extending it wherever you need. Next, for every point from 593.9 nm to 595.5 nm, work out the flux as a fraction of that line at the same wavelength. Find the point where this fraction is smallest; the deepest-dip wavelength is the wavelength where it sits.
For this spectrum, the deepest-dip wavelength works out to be 595.114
